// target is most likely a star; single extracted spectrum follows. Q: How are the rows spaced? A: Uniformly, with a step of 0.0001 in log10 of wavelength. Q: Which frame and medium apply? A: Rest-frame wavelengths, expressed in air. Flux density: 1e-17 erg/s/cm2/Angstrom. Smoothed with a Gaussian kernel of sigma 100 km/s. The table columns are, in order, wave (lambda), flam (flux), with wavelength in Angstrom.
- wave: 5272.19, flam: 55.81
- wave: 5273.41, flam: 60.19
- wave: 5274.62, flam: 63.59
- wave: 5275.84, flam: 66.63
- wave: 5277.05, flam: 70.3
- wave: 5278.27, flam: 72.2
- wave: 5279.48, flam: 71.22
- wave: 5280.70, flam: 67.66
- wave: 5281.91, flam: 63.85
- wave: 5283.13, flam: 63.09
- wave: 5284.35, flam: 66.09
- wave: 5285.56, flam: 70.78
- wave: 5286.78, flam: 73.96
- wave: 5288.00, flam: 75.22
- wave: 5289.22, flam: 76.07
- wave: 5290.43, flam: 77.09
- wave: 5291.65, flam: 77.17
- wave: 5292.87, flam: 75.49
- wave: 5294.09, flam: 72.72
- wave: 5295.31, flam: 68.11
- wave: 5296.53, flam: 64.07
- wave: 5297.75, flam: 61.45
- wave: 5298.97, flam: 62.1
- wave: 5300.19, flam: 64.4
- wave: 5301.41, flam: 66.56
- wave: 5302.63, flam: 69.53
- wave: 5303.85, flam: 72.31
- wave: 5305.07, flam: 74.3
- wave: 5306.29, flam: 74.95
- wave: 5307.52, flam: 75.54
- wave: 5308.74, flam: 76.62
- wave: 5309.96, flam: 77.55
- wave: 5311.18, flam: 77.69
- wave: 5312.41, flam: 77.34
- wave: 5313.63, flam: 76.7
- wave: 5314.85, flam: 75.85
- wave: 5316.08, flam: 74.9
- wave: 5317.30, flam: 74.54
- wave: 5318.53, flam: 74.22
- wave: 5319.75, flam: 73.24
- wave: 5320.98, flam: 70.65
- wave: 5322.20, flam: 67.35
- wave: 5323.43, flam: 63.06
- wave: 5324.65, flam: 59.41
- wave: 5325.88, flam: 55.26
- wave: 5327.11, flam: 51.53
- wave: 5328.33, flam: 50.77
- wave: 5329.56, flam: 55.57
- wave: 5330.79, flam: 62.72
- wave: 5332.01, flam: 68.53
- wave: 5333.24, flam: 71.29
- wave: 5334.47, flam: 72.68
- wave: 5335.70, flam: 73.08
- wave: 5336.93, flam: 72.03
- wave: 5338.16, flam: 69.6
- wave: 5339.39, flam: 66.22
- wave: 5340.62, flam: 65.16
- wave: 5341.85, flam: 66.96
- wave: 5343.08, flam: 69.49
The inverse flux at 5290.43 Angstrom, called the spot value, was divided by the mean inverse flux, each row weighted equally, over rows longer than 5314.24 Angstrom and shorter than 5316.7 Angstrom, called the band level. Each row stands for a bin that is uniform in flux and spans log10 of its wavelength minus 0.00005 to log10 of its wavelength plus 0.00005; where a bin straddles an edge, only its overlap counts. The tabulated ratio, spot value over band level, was 0.98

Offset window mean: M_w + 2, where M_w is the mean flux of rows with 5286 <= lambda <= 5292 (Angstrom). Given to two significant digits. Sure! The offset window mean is 78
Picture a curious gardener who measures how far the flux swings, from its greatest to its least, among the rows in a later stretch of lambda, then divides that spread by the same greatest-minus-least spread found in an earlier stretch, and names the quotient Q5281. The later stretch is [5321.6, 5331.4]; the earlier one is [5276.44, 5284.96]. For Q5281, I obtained 1.8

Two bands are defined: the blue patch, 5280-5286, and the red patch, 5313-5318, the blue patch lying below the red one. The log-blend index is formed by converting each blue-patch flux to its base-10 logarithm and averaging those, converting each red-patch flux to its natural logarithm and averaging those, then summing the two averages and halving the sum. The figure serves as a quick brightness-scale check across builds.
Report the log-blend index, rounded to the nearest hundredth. 3.07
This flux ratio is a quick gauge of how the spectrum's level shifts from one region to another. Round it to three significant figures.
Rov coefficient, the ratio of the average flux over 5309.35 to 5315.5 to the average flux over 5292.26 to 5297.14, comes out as 1.10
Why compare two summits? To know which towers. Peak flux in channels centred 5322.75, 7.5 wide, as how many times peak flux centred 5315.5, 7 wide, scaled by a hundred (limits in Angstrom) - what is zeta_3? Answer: 95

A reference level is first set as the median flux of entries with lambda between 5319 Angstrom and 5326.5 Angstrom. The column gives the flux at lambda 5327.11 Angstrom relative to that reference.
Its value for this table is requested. -14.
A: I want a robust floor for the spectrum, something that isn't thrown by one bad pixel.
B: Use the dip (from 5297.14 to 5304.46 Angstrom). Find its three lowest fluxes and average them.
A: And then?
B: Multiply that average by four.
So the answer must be 251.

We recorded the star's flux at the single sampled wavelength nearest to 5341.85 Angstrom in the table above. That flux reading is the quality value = 66.96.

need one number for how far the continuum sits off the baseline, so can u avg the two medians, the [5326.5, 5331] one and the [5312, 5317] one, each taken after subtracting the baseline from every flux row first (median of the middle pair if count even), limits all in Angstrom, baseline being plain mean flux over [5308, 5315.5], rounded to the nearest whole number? -12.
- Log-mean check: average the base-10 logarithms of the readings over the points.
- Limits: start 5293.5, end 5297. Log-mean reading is 1.83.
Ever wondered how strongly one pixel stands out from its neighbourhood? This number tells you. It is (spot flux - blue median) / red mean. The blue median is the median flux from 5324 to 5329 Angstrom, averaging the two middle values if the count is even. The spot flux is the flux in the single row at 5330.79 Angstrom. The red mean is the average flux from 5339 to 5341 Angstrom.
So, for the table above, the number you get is 0.14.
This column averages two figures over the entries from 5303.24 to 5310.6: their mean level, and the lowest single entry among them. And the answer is 74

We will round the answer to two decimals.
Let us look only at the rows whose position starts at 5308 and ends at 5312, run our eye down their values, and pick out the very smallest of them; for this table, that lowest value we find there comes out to 76.62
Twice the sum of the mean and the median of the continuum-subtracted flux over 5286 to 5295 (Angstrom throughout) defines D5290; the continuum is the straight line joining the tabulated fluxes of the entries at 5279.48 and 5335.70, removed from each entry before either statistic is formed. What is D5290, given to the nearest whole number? 15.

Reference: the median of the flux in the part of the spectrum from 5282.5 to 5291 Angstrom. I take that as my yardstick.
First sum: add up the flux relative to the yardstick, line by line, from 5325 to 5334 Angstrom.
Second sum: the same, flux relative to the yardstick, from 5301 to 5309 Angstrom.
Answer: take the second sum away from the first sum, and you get -1.3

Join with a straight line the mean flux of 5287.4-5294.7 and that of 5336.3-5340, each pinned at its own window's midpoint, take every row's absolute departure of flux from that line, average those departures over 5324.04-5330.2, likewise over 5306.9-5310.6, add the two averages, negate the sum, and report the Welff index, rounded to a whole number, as -20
